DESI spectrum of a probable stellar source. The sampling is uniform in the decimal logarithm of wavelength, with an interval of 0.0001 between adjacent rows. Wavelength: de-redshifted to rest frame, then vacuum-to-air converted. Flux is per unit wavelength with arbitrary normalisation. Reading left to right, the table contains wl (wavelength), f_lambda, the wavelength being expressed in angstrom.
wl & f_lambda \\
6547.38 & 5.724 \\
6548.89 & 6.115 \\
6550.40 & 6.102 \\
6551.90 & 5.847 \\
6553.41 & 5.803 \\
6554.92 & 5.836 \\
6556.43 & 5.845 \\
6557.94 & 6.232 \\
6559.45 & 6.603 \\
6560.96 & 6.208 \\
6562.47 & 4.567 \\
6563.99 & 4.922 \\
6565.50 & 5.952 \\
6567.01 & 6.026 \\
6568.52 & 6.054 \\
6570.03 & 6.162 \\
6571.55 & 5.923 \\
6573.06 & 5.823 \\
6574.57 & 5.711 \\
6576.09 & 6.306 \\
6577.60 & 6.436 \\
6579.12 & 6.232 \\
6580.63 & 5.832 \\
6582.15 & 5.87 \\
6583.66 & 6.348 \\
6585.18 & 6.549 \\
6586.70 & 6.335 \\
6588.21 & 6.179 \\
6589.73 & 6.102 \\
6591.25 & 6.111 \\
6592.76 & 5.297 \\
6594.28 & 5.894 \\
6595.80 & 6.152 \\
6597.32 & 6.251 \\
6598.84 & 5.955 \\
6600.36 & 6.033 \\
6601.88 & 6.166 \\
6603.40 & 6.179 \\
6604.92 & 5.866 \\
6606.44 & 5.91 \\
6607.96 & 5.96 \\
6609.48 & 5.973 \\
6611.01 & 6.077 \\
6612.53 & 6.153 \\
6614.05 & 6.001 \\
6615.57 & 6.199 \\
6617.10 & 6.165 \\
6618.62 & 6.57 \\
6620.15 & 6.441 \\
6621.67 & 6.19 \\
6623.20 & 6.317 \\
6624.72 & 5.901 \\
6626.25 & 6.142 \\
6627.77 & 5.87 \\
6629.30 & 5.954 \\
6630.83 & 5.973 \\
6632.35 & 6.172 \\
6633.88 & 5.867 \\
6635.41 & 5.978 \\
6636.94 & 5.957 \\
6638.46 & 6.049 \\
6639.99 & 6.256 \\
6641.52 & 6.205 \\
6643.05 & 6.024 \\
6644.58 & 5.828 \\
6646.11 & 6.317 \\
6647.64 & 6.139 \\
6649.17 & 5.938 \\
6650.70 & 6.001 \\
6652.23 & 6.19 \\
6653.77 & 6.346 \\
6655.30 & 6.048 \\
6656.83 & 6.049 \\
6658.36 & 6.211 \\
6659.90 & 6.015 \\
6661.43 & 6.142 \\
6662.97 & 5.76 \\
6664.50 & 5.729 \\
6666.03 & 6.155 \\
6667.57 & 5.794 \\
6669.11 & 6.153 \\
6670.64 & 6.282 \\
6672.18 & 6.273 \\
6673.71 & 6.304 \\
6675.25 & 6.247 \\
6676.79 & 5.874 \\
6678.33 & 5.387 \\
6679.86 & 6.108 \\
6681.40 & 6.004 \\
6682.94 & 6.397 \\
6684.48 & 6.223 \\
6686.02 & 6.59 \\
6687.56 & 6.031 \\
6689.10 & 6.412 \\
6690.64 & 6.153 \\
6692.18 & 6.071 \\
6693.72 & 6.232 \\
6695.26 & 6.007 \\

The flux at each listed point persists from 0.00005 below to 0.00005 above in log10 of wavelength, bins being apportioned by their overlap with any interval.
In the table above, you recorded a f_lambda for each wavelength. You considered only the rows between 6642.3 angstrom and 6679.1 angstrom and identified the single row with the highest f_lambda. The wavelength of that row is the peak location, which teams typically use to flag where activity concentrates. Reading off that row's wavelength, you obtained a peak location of 6653.77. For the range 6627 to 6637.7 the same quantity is 6632.35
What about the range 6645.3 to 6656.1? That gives 6653.77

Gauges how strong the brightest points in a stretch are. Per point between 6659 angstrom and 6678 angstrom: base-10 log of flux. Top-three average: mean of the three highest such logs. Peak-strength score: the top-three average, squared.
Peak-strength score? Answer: 0.6374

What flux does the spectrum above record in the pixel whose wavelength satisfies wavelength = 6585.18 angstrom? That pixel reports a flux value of 6.549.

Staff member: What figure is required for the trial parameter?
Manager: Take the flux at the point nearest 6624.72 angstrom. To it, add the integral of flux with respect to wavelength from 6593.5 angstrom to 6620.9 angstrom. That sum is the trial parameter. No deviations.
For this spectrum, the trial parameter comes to 173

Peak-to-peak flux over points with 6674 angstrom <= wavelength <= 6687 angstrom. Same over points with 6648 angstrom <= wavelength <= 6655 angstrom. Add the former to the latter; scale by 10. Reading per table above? 16.1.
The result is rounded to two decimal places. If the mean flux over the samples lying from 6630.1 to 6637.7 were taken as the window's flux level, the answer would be 5.99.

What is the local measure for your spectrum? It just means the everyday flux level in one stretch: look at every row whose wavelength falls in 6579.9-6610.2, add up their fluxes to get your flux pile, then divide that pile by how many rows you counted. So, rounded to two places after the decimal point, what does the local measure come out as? 6.05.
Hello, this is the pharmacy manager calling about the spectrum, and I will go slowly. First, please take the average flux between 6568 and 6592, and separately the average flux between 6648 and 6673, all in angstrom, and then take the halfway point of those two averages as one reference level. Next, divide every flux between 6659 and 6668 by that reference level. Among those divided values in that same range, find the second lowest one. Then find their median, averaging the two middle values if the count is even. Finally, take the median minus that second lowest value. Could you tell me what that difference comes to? 0.024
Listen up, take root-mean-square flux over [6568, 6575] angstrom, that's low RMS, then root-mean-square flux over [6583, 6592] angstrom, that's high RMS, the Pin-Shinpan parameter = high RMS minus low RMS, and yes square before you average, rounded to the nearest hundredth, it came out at 0.34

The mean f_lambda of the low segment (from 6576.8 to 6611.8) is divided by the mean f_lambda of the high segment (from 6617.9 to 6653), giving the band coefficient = 0.996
